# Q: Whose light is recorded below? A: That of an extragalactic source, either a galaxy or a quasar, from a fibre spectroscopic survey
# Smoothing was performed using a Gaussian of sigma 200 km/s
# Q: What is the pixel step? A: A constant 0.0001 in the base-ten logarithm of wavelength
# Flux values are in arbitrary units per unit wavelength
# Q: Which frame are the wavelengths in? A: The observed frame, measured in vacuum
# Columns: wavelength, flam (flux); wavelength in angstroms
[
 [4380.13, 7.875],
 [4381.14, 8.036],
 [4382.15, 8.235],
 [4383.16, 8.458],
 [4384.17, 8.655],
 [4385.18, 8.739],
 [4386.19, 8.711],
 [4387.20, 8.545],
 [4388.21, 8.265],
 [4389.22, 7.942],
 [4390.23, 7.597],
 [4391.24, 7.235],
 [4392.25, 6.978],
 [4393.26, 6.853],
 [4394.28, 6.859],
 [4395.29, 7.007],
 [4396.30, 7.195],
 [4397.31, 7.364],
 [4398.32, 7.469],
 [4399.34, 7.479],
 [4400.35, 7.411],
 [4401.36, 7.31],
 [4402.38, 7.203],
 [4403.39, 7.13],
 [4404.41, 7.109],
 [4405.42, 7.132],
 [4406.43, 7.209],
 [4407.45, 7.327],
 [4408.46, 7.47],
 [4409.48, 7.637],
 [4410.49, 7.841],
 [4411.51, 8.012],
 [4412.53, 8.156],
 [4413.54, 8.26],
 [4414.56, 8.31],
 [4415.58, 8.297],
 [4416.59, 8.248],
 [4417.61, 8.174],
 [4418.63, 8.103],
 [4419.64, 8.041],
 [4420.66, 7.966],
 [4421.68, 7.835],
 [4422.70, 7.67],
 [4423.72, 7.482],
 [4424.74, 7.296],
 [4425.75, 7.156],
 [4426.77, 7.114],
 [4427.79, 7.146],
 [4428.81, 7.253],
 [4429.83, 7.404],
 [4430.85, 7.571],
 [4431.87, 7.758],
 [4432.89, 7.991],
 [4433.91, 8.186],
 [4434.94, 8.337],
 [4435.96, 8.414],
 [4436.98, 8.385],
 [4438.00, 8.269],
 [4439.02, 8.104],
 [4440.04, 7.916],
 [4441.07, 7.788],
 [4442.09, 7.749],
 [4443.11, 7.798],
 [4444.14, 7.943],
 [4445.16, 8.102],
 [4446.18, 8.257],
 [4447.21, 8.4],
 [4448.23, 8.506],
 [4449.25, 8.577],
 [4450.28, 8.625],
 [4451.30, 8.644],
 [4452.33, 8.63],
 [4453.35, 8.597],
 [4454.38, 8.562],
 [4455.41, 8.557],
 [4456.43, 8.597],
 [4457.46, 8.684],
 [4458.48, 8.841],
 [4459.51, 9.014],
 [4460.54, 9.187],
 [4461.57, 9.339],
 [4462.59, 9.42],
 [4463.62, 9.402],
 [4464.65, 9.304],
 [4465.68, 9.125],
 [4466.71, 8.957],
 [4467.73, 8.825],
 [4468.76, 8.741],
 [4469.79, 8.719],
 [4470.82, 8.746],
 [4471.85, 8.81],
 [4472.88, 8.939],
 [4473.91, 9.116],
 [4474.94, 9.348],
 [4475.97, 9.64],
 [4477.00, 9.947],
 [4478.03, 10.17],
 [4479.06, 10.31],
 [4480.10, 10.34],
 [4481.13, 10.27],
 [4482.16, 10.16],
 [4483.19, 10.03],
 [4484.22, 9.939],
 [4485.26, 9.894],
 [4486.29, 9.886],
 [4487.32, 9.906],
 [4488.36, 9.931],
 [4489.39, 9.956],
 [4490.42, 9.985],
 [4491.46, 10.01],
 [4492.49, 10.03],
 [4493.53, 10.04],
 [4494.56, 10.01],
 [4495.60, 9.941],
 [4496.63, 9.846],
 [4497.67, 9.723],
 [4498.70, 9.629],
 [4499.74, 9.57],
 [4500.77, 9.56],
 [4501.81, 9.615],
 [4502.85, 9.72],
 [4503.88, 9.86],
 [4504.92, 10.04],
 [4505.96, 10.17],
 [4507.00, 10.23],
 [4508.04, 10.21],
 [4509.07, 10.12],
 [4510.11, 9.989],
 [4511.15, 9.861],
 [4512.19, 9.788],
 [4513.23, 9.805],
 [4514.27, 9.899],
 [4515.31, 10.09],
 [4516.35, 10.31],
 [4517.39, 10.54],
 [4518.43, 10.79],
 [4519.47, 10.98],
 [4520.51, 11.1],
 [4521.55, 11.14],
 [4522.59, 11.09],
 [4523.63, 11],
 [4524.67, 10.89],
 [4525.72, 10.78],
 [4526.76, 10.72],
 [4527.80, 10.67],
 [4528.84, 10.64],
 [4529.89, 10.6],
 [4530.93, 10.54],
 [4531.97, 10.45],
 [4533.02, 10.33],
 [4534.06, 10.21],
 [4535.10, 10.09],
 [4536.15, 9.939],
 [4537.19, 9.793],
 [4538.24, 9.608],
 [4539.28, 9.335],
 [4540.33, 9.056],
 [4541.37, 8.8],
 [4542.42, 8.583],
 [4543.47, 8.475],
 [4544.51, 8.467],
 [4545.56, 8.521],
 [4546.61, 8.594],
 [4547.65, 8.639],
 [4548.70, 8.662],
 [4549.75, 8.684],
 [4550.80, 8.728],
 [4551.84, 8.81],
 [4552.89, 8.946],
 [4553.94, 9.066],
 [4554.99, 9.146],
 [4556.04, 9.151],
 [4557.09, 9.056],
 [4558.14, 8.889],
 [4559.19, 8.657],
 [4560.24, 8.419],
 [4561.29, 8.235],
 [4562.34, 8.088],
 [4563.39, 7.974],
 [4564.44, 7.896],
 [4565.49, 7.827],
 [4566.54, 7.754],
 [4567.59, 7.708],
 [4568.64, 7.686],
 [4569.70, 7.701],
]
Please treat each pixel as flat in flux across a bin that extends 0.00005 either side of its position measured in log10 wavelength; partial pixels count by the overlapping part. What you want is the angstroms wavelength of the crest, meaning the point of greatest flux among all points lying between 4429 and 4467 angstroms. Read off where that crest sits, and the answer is 4462.59 angstroms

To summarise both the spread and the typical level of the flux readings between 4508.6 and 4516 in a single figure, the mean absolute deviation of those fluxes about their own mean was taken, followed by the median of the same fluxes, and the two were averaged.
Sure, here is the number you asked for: 5.01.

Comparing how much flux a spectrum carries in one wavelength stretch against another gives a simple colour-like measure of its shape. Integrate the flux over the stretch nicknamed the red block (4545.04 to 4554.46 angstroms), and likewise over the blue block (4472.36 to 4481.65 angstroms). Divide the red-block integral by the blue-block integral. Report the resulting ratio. 0.91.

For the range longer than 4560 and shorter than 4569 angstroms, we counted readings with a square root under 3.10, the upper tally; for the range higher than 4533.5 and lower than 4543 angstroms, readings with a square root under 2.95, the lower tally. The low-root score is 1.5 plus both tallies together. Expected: 11.5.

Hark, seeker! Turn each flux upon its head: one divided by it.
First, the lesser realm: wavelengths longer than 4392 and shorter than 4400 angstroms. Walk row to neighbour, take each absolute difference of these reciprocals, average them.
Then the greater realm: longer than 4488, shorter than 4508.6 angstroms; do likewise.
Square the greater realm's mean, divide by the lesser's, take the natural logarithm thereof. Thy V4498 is -8.4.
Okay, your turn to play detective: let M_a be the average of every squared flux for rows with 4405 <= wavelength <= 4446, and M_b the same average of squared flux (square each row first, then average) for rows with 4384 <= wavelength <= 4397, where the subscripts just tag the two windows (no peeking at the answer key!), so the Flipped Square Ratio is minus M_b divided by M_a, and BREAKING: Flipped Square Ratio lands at -1.0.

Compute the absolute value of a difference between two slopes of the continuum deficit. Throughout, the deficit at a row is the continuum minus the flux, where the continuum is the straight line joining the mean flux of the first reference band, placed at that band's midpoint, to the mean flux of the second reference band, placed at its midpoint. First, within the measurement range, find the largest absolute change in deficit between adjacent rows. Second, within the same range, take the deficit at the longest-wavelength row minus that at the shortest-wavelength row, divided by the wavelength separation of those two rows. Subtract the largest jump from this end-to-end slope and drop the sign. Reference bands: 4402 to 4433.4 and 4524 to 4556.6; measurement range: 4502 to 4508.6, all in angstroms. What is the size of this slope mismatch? 0.24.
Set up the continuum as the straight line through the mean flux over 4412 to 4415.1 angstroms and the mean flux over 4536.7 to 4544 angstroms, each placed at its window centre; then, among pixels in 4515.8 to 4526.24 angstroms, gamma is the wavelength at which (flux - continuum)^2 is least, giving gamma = 4516.35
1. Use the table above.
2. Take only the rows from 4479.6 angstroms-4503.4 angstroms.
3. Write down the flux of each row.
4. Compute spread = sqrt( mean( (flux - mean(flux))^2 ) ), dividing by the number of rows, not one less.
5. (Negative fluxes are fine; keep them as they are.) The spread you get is 0.20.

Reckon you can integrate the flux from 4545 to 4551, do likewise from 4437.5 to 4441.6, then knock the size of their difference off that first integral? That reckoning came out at 33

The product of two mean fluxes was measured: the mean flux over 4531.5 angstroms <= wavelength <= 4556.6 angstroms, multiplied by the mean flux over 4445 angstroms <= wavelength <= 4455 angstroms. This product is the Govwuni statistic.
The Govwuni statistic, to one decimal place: 77.9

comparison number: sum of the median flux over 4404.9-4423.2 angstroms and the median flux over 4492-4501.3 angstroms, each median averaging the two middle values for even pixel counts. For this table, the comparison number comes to 17.8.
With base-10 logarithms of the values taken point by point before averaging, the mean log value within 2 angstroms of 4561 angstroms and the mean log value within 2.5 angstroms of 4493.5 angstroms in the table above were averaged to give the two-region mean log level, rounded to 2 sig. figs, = 0.96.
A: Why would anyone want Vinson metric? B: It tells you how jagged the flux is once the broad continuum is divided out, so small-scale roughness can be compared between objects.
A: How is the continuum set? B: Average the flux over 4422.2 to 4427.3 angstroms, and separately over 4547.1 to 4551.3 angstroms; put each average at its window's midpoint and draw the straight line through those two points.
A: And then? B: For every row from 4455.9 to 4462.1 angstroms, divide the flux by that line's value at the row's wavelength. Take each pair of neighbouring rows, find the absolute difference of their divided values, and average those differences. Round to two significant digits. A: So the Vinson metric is 0.018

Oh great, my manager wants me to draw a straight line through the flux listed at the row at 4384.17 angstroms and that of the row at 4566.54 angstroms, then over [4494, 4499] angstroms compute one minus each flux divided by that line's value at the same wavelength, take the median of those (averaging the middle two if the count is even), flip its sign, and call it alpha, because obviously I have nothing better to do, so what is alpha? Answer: 0.22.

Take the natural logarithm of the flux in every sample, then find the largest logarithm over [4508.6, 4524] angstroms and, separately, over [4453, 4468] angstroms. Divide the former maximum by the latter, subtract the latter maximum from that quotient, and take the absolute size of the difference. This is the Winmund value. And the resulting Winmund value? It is 1.17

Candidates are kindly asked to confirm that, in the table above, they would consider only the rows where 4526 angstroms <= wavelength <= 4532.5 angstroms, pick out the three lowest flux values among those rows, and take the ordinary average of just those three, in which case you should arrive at 10.5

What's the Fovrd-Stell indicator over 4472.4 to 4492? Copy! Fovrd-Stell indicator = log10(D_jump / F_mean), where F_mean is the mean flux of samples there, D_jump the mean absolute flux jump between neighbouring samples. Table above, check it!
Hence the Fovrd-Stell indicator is -1.95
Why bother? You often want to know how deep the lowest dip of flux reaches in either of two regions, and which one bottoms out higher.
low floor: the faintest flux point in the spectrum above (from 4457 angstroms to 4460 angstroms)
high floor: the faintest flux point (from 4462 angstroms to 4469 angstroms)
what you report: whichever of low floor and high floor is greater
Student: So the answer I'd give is 8.7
